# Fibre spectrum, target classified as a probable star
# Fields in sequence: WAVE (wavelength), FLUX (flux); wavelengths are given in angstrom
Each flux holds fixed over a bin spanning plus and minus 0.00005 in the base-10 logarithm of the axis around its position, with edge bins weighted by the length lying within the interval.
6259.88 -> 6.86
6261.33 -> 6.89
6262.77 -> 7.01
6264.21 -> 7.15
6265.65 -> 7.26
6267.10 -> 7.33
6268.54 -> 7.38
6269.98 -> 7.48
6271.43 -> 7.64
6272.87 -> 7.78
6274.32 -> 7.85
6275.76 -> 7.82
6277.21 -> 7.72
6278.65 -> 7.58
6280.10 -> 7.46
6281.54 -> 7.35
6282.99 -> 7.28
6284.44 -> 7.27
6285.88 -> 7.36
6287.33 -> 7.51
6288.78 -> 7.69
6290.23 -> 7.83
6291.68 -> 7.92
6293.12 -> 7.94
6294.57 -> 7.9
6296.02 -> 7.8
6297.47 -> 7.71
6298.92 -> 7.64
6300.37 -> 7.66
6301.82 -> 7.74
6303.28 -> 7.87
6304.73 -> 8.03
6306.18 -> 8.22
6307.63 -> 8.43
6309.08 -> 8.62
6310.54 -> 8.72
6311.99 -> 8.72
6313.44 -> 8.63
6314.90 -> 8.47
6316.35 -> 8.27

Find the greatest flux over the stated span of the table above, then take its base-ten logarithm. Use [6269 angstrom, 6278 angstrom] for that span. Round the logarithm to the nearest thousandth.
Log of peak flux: 0.895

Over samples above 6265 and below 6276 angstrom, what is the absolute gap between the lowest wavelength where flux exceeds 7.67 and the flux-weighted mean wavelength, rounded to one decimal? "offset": 2.1 angstrom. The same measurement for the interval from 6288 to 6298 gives 4.3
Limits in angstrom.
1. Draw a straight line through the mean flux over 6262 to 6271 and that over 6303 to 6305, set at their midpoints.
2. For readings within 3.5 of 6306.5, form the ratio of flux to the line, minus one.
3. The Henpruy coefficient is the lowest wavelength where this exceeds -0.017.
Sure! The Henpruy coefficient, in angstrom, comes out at 6303.28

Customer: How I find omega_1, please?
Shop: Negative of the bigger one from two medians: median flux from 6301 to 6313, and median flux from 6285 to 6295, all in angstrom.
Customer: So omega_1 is -8.3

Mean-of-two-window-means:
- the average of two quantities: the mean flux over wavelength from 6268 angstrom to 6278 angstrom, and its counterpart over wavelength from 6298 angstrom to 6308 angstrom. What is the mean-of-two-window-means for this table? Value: 7.80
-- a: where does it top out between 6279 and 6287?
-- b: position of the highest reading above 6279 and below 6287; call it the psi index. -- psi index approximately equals 6280.10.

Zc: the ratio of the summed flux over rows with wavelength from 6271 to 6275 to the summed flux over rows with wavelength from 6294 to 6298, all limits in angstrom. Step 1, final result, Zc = 0.99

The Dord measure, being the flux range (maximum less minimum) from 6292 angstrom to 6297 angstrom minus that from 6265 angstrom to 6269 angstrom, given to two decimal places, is 0.02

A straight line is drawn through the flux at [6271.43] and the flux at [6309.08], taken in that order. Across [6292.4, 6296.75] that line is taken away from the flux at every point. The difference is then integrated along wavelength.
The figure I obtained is -1.6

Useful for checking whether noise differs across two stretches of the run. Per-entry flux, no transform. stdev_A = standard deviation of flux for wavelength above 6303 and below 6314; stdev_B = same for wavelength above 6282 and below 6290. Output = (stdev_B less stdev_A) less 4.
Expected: -4.15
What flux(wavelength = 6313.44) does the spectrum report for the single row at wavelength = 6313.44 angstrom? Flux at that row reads 8.63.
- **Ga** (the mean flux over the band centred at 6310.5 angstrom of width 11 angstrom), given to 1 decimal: 8.5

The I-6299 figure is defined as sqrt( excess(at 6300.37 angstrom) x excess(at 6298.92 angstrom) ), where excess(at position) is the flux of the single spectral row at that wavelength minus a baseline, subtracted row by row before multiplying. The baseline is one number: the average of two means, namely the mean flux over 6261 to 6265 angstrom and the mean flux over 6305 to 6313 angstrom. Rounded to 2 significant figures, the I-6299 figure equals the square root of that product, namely 0.13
